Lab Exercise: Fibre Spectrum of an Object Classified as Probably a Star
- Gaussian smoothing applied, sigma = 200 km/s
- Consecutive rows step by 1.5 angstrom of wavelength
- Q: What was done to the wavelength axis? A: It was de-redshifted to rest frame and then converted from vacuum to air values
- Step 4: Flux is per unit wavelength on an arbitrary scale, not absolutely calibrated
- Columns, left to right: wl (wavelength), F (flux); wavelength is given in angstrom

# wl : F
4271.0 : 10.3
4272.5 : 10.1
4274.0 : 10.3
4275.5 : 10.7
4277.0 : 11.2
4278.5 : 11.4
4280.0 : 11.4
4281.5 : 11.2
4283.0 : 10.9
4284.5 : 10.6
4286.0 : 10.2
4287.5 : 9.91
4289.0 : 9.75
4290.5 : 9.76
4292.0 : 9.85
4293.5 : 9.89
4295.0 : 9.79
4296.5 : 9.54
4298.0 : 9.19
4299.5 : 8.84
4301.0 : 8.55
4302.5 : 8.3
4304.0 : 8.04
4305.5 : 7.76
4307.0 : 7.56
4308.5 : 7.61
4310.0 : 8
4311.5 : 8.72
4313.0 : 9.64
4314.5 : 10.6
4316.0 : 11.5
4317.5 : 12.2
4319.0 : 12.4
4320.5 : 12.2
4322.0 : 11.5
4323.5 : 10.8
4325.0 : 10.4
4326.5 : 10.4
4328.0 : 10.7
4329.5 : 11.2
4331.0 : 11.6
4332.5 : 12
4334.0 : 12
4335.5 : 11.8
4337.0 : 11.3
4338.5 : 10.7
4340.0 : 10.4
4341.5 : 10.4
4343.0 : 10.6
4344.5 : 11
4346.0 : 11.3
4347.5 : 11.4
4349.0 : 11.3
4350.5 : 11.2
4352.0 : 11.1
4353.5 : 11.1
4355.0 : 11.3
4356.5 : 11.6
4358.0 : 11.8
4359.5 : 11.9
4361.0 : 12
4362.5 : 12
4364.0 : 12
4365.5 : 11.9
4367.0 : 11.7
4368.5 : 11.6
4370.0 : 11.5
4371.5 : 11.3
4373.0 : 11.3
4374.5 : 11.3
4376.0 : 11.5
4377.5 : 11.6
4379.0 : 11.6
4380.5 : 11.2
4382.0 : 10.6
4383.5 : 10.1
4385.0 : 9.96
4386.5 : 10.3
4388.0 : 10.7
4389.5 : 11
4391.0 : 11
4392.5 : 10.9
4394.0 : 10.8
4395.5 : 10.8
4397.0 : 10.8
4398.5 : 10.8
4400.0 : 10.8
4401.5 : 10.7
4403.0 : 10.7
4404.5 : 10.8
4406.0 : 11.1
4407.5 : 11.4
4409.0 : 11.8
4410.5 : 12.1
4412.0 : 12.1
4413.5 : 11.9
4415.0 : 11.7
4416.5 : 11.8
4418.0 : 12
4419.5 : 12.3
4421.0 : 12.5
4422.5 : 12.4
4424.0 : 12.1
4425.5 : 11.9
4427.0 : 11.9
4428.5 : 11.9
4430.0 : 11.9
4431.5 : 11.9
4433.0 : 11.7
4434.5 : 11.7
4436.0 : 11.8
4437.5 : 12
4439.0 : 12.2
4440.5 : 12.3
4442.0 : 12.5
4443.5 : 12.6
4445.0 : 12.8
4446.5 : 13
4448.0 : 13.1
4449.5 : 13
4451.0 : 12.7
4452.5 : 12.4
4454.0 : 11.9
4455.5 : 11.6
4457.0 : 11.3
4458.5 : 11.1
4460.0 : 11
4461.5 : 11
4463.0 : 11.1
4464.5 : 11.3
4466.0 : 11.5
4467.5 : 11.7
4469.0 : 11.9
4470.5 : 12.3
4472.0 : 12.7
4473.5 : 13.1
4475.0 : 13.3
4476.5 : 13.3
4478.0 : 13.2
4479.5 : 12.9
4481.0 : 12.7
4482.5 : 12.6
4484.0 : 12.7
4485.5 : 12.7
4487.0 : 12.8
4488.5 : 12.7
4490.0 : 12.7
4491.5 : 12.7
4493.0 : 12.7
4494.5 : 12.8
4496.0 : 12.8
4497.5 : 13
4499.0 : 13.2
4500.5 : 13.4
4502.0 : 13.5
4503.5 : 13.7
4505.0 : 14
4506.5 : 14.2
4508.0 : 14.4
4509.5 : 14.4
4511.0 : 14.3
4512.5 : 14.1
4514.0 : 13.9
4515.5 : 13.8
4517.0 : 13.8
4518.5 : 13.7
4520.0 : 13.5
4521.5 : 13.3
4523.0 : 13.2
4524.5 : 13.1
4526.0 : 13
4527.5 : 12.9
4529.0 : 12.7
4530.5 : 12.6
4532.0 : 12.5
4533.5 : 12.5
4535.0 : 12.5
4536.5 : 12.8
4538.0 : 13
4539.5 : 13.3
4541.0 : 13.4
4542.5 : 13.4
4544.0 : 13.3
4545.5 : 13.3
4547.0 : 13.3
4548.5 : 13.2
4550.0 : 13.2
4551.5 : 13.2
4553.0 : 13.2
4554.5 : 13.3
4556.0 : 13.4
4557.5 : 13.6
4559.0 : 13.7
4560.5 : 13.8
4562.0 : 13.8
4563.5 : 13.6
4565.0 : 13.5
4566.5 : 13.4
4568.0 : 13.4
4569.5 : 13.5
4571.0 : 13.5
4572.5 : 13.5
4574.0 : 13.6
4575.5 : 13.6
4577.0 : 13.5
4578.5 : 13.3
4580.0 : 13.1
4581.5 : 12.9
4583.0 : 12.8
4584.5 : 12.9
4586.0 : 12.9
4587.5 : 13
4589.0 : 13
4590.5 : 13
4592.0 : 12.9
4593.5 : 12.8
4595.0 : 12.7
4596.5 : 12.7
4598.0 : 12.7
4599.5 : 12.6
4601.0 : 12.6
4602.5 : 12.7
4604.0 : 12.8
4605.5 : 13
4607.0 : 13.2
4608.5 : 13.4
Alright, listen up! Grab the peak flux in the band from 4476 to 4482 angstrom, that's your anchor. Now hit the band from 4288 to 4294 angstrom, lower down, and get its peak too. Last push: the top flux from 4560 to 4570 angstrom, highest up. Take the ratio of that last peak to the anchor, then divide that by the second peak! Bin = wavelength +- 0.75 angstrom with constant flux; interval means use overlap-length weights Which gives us 0.105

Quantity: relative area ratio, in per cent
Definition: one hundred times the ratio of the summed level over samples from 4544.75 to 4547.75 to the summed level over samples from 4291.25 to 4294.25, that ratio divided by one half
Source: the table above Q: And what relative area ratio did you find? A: 270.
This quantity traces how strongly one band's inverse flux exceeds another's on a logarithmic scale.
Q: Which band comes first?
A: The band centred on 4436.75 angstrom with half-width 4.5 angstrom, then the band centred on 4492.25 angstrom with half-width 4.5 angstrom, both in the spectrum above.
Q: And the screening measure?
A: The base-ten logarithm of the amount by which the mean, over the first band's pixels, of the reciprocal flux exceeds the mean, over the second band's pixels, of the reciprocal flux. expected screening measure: -2.29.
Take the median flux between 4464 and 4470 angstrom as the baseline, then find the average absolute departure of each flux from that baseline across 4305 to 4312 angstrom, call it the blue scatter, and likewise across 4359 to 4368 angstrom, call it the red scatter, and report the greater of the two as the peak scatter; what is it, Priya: 3.7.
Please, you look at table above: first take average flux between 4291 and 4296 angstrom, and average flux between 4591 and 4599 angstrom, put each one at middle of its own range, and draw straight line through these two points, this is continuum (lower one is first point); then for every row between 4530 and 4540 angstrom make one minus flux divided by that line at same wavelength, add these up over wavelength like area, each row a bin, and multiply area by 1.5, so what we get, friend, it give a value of -0.7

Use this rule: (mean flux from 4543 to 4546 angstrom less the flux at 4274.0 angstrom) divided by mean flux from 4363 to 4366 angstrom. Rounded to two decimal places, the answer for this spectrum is 0.25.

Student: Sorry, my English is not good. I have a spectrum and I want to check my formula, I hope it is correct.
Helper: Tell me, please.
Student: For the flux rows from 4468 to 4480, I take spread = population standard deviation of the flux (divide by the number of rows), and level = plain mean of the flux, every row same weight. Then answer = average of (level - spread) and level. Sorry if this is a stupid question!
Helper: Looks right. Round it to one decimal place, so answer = 12.6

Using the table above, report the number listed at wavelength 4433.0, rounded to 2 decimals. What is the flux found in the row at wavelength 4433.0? 11.70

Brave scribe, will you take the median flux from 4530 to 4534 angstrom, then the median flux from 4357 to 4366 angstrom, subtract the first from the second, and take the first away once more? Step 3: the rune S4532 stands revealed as -13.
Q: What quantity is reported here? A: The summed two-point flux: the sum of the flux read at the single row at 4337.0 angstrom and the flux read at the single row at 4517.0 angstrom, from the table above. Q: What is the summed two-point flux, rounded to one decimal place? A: 25.1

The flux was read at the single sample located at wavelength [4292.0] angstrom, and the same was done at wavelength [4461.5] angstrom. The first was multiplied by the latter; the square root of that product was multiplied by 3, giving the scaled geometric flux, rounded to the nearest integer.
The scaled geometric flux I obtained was 31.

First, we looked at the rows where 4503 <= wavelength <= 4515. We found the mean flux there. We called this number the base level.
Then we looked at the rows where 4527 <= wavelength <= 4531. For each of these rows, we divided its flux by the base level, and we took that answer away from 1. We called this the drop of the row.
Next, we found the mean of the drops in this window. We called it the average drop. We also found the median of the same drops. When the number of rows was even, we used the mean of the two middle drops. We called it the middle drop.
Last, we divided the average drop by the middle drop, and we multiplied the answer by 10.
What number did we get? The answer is 9.8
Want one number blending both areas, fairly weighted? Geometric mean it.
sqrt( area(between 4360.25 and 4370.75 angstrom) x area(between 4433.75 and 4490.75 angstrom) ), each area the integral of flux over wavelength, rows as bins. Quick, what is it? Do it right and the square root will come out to 295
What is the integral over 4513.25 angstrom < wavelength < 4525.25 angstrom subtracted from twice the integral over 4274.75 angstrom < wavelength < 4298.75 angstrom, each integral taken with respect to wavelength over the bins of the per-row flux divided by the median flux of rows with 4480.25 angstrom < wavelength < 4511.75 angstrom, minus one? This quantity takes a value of -10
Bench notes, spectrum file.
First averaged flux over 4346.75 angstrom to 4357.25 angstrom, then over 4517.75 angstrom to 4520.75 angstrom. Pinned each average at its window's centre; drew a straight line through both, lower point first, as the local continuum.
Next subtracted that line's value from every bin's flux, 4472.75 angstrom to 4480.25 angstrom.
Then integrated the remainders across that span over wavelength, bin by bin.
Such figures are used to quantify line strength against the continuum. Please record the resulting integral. 1.1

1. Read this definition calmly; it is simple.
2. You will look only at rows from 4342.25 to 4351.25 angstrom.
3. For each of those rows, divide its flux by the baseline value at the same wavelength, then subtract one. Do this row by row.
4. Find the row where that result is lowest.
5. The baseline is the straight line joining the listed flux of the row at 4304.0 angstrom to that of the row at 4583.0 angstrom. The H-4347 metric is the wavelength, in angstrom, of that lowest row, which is 4343.0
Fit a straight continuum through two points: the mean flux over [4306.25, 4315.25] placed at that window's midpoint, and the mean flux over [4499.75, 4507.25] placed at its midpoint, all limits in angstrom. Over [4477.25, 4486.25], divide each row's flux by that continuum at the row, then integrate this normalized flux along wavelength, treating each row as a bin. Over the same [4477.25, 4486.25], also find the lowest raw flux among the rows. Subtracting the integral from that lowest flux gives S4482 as 3.9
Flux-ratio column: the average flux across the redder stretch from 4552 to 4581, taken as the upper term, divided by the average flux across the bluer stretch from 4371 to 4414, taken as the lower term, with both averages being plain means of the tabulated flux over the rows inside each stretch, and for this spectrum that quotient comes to 1.22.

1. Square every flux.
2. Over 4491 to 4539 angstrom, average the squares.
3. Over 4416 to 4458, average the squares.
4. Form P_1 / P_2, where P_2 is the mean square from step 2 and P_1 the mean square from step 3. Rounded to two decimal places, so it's 0.84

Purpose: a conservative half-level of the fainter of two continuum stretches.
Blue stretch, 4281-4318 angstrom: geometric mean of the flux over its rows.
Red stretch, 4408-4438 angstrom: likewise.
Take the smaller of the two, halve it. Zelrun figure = 4.7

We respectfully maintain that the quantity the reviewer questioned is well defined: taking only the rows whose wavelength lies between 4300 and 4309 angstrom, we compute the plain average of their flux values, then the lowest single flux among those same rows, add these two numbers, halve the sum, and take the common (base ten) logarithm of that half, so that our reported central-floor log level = 0.89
